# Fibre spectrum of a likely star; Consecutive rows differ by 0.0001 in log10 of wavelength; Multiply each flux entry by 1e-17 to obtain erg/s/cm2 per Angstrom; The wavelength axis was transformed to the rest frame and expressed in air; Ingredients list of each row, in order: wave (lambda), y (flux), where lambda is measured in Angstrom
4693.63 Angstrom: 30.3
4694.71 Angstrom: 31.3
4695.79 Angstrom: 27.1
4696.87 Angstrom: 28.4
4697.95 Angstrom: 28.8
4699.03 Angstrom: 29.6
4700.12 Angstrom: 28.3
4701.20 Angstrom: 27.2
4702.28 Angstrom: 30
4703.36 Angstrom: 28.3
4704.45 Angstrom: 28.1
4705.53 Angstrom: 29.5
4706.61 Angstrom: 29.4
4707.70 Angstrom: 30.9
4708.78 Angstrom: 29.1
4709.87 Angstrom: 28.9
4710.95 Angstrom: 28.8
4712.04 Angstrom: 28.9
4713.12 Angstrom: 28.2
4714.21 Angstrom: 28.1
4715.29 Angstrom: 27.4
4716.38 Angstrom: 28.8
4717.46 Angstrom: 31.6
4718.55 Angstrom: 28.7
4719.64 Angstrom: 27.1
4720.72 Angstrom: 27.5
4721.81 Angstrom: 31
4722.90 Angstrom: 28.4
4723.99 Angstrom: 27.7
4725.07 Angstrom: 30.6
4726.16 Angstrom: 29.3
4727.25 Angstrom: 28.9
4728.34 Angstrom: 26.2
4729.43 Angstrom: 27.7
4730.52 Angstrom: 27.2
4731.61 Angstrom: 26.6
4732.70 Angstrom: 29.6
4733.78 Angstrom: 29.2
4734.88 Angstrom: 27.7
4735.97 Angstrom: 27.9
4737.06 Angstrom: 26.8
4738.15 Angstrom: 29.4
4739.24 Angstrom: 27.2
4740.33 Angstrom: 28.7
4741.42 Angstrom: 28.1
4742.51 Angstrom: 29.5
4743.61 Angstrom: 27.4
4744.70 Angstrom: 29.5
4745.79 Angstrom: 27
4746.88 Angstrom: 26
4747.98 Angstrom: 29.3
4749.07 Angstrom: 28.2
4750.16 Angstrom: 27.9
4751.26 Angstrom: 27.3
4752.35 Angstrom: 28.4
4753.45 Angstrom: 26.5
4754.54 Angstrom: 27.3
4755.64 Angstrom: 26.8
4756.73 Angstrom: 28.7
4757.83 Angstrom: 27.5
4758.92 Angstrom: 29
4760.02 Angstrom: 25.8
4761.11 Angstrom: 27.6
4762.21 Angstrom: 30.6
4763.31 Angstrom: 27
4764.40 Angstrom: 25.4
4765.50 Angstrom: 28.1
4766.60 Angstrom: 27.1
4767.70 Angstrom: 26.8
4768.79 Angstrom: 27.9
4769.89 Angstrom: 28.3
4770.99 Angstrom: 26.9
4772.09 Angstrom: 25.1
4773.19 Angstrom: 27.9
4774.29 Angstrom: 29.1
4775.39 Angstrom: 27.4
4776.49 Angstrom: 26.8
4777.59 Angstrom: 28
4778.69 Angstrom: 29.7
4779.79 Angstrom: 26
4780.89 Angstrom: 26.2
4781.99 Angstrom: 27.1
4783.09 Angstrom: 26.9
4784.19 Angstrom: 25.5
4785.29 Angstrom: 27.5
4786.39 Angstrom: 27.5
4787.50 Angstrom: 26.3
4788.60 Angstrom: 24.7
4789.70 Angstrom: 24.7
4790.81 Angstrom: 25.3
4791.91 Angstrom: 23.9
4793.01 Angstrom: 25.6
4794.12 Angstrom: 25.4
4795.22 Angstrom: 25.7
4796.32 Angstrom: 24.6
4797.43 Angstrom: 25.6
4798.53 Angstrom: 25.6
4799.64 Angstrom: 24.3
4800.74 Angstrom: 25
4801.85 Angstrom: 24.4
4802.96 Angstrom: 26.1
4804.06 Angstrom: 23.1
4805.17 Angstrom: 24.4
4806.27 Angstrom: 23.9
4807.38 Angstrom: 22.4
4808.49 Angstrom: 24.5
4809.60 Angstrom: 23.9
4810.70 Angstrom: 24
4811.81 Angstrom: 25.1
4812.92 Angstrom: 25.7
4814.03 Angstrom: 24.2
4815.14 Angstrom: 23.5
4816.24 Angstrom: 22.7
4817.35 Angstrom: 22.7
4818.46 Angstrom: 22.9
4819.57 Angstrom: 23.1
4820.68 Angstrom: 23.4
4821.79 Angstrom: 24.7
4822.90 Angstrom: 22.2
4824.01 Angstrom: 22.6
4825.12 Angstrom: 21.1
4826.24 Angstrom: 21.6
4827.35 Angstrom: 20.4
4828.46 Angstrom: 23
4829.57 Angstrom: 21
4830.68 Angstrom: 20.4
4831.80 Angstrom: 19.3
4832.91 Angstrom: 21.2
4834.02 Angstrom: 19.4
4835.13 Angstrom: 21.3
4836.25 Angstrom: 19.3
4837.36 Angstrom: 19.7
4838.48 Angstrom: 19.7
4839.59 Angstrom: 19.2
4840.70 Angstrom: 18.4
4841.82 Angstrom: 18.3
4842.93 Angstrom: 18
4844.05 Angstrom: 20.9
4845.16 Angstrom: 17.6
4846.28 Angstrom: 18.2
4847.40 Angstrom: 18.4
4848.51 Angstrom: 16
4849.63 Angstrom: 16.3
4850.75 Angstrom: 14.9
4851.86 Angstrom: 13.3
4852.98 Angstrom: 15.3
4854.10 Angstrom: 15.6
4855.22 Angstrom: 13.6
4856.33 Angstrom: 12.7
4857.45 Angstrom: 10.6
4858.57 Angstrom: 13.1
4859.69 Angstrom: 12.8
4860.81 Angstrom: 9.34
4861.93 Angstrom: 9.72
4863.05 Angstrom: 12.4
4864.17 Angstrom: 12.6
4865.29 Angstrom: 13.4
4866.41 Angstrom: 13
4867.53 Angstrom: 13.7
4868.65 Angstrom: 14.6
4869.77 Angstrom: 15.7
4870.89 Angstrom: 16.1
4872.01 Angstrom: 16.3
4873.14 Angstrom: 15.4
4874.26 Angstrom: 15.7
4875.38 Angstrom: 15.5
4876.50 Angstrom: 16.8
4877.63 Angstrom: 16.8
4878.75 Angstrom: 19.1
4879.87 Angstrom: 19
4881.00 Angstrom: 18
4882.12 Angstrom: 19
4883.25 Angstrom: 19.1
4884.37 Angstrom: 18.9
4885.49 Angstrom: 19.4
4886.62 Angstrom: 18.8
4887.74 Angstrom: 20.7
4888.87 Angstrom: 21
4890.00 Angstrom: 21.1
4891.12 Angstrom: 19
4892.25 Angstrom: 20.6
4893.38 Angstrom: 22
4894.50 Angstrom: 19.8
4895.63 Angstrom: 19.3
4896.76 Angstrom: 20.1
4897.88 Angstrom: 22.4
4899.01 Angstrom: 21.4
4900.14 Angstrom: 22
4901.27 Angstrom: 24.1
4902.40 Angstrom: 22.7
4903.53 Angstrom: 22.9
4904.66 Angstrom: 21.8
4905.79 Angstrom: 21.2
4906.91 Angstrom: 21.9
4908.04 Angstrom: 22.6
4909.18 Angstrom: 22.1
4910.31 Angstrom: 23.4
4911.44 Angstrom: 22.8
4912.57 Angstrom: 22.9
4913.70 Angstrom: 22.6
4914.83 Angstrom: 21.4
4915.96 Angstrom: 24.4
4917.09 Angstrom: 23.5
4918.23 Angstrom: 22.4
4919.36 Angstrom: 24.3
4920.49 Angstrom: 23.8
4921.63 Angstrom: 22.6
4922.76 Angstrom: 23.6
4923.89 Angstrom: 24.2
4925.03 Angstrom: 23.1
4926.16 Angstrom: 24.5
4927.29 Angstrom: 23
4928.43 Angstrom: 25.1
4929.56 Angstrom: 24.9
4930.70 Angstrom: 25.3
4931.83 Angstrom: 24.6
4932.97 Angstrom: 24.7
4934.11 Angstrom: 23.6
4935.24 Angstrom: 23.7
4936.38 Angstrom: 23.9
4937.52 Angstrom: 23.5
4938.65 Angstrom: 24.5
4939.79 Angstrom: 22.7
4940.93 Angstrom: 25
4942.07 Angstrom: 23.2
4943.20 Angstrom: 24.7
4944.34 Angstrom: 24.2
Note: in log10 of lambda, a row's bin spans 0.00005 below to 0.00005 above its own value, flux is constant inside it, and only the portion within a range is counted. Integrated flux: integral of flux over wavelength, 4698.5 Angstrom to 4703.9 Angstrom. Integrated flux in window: 155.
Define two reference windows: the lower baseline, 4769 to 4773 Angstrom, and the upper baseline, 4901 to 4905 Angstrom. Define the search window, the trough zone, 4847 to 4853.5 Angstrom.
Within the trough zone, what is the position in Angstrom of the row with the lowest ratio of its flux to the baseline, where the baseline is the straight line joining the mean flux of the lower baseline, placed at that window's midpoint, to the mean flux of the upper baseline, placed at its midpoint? 4851.86 Angstrom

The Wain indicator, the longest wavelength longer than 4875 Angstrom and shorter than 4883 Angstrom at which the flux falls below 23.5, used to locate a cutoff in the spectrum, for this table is 4882.12 Angstrom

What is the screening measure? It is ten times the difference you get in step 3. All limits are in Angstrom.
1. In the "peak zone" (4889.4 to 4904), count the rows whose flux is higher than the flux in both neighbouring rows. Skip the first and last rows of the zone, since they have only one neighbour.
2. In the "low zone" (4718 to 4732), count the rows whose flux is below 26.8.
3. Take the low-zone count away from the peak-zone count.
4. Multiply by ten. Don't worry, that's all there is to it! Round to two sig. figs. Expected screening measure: 10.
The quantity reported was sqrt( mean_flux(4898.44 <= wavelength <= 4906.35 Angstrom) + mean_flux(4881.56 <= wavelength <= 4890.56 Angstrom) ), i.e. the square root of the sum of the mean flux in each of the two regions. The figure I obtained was 6.5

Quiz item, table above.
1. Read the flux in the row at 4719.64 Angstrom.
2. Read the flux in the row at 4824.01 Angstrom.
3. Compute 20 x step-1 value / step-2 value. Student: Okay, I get 24.0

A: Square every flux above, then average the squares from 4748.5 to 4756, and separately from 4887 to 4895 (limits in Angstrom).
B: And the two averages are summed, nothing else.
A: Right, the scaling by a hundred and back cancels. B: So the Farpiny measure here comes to 1181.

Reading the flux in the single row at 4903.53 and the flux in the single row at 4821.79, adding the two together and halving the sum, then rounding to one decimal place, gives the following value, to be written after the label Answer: 23.8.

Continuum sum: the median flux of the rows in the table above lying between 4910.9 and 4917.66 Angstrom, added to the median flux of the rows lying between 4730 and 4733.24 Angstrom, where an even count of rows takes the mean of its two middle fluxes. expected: 50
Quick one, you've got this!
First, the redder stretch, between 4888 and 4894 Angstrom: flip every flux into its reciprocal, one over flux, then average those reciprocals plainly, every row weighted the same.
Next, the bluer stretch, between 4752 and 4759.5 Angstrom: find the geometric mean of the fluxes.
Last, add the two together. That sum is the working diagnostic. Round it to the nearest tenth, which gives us 27.8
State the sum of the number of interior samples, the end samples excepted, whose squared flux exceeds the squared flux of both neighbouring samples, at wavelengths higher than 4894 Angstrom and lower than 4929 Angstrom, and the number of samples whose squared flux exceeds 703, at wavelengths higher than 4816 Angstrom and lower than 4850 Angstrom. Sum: 10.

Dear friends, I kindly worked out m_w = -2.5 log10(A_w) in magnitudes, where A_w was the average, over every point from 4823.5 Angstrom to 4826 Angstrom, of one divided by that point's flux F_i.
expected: 3.35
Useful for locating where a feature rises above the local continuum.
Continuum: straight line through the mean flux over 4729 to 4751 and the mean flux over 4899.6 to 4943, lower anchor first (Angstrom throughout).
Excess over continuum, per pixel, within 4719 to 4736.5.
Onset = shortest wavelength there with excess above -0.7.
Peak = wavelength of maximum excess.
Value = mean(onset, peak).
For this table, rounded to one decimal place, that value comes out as 4721.8 Angstrom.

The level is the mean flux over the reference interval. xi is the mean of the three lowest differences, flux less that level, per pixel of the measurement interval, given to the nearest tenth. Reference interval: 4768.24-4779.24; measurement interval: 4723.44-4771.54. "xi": -2.0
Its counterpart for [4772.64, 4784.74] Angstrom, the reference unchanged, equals -1.8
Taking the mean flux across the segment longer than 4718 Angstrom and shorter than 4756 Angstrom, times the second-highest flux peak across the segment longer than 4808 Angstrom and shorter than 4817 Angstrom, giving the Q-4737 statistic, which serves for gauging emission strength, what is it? 705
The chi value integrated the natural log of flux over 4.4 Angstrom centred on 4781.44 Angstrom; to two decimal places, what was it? 14.44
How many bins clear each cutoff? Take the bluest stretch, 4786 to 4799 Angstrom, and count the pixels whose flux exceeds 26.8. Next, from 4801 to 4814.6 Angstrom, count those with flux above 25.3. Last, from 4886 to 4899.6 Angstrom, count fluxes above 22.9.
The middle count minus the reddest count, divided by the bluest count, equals 2.0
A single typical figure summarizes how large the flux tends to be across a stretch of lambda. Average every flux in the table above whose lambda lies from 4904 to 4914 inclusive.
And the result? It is 22.4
